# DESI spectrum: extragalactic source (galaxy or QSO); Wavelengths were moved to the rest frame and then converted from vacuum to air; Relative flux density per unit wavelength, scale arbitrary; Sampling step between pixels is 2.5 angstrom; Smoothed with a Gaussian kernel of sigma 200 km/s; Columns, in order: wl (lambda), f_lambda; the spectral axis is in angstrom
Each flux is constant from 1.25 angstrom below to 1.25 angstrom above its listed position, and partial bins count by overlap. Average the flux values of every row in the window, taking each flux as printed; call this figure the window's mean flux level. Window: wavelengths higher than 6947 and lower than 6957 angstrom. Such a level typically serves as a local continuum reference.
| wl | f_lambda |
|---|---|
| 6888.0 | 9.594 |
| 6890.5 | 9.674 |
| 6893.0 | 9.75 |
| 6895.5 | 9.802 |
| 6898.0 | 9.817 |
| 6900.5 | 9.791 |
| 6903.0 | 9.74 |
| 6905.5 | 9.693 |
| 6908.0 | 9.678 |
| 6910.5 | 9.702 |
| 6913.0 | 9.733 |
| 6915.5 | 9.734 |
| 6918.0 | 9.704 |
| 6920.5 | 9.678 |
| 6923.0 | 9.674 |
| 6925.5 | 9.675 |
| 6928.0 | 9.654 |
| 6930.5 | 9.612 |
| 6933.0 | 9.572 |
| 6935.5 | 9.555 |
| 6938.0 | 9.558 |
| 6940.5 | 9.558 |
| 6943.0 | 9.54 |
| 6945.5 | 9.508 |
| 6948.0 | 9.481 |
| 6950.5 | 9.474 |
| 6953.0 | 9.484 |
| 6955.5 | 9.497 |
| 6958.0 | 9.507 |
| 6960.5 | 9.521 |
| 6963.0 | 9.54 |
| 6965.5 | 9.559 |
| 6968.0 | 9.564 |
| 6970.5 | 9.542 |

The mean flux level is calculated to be 9.48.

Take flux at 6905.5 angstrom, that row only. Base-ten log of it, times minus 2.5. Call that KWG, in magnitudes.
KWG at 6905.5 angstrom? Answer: -2.466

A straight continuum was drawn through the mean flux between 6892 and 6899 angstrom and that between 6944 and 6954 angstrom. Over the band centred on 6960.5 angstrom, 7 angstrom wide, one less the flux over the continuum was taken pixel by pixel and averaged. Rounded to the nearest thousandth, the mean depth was -0.011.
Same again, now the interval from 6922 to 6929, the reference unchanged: -0.005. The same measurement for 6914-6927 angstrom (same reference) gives -0.005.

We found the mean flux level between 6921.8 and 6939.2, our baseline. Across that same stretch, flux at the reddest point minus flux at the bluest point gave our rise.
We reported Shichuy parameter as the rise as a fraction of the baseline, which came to -0.0121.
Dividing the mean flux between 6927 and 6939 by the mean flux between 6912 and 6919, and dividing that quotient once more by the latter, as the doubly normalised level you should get 0.101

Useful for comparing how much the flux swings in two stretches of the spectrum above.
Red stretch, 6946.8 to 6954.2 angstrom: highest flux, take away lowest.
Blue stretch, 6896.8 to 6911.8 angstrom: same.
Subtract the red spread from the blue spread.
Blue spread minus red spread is 0.13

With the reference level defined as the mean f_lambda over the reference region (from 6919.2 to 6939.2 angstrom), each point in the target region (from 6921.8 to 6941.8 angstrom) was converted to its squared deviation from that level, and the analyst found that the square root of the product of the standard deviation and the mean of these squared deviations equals 0.002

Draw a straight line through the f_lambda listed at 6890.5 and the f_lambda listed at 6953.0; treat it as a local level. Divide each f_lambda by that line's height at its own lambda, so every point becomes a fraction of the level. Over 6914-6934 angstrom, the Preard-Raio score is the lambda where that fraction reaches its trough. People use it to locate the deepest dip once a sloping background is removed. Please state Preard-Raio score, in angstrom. 6933.0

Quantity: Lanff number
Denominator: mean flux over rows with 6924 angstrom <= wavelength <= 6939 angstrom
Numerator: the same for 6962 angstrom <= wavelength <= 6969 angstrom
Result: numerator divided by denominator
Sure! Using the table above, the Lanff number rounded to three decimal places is 0.995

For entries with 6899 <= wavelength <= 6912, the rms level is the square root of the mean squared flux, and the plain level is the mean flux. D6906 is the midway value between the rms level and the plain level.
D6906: 9.72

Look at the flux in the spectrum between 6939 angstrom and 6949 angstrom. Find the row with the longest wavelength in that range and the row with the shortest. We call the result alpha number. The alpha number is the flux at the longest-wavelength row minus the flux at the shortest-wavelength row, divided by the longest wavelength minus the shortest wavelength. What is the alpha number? -0.010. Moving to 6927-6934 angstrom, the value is -0.016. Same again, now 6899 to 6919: -0.005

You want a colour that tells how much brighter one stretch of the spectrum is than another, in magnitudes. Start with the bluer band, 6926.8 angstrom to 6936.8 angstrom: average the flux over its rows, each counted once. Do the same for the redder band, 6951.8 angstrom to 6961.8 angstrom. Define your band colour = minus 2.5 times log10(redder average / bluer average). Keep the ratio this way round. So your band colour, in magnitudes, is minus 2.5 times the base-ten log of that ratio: 0.011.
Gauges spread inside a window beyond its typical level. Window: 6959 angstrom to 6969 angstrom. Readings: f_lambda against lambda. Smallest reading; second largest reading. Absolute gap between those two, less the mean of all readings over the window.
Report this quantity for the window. -9.51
